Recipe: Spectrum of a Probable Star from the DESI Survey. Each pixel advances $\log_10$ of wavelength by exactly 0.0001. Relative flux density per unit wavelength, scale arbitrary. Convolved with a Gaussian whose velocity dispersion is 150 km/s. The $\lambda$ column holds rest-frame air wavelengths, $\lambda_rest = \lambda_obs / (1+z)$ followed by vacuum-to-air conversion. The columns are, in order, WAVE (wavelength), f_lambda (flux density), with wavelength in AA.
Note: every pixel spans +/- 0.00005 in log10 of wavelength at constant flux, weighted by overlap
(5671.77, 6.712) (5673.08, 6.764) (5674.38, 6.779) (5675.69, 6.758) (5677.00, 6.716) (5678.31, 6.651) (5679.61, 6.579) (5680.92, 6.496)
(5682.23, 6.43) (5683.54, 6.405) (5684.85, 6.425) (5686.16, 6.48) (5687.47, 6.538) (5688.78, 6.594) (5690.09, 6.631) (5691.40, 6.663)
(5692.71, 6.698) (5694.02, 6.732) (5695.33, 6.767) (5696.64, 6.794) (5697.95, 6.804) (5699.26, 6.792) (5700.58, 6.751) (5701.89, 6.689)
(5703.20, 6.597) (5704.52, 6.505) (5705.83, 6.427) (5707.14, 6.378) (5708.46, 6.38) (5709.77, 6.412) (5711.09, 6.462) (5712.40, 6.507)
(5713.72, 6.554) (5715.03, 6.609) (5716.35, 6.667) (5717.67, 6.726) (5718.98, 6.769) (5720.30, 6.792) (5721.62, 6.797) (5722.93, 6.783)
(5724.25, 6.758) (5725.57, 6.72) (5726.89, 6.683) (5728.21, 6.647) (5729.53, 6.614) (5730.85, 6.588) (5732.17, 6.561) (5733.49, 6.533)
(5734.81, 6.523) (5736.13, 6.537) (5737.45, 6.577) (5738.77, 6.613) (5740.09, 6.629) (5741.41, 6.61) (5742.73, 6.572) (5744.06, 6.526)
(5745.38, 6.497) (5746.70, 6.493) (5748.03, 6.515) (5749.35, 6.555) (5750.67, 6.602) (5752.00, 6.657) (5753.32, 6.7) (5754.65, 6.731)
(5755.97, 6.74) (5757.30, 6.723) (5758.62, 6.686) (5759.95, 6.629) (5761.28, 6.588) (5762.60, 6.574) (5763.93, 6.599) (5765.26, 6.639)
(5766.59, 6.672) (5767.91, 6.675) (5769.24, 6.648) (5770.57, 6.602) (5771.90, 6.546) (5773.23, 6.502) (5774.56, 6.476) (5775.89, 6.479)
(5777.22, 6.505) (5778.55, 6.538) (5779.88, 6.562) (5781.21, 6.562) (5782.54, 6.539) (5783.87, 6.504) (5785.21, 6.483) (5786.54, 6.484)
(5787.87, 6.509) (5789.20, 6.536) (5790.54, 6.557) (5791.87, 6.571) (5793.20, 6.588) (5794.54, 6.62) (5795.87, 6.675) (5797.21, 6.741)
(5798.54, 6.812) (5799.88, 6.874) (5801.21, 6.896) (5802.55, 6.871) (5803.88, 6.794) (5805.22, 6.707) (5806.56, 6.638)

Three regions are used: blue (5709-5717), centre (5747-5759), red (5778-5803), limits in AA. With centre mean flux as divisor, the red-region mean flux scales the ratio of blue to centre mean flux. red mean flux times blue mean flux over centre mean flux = 6.51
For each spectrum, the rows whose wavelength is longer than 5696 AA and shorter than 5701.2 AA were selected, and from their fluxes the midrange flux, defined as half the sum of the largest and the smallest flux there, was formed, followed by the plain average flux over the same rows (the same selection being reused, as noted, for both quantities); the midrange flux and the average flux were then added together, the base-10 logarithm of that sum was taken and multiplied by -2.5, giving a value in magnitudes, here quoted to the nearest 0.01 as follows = -2.83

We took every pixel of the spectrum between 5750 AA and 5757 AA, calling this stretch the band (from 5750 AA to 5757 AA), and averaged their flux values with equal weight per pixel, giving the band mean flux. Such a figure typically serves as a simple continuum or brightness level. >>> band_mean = 6.69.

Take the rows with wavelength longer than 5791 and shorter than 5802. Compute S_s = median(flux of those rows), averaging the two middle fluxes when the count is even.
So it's 6.71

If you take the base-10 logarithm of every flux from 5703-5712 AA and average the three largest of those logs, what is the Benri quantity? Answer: 0.814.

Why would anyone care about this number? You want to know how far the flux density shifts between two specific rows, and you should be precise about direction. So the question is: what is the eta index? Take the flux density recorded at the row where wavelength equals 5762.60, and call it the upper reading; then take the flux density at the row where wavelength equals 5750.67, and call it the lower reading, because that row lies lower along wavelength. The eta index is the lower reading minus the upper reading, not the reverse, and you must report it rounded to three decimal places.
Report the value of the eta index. 0.028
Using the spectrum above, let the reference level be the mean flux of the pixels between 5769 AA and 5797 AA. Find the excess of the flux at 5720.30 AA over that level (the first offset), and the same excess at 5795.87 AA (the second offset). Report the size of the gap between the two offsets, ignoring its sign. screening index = 0.12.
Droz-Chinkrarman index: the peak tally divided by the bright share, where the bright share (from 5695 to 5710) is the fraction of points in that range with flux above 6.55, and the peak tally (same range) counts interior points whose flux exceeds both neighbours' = 1.7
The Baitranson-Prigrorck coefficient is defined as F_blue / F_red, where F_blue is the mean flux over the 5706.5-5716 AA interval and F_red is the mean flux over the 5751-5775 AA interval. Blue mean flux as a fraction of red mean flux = 0.976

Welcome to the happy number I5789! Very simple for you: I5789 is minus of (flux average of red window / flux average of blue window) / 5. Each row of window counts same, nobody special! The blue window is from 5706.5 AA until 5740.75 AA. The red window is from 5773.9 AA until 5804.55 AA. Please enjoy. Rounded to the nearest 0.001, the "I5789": -0.200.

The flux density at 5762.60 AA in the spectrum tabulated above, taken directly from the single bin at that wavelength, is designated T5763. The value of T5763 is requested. 6.574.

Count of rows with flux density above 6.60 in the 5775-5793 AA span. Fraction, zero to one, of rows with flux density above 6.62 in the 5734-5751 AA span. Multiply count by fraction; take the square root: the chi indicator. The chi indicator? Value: 0.0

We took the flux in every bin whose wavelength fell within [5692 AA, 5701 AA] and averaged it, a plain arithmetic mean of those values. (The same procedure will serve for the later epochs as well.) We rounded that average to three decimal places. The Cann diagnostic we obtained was 6.763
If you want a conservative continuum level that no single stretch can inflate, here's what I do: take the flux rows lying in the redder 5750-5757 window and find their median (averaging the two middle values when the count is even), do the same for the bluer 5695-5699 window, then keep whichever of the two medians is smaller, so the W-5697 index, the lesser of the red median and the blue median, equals 6.70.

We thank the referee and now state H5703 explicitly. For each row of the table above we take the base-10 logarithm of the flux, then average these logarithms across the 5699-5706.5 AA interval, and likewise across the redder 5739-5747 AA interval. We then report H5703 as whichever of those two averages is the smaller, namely 0.817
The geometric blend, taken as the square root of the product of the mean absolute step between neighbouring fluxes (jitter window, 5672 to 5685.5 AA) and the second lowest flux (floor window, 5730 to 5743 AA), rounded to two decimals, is 0.54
